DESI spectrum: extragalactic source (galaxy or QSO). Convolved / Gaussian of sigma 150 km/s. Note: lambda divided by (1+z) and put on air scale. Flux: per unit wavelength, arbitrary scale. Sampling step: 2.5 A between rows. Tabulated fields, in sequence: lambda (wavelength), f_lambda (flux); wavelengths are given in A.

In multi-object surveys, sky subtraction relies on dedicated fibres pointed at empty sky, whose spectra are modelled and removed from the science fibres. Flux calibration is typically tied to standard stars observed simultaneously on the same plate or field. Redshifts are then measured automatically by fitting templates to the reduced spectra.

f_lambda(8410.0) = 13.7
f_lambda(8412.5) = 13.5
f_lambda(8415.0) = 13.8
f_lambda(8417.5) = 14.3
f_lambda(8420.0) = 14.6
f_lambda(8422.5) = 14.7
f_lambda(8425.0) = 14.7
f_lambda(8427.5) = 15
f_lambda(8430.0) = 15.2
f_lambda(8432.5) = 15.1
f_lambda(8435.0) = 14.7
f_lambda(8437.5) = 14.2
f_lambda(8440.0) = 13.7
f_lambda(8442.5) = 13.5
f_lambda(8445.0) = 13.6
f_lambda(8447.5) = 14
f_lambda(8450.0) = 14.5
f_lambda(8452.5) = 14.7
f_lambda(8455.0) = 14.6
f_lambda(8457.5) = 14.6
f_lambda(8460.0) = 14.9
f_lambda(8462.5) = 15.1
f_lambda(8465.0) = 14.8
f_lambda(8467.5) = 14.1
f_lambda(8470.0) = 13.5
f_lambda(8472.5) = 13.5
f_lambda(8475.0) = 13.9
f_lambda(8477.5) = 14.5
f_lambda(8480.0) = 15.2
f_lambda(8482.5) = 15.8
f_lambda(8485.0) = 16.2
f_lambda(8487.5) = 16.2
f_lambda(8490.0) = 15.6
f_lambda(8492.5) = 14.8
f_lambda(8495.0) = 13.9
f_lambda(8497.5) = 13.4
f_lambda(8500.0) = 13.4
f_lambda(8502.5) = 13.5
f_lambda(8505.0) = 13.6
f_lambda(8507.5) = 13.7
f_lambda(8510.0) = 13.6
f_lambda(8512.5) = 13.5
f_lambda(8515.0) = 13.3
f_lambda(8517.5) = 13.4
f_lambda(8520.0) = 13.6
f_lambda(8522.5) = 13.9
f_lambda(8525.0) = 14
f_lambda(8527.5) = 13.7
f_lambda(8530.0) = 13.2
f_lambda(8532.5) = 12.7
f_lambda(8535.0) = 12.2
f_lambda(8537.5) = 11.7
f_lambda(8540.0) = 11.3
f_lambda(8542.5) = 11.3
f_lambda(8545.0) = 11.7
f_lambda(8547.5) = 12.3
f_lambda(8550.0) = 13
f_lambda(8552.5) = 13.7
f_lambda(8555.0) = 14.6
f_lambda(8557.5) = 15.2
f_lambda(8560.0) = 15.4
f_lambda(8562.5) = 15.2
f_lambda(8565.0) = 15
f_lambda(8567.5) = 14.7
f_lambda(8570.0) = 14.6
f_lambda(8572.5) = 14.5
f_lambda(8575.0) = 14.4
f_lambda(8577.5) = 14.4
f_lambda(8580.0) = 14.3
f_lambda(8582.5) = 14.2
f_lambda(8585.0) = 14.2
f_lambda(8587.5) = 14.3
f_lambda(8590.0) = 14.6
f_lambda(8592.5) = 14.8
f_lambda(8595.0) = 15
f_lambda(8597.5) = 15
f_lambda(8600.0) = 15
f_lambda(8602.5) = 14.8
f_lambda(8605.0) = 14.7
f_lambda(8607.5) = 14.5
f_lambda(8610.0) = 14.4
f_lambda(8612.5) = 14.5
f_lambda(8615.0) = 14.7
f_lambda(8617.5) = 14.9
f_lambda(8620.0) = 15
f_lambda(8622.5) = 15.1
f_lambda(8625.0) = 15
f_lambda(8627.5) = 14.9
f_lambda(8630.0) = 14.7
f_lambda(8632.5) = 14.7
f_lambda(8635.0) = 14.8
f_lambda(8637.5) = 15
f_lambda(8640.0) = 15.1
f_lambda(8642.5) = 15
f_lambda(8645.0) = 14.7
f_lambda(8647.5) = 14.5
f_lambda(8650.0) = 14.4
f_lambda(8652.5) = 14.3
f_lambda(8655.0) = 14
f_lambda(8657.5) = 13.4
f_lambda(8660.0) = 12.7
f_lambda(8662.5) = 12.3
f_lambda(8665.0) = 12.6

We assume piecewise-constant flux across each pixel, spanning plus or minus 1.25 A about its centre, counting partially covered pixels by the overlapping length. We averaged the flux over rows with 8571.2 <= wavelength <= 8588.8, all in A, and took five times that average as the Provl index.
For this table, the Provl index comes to 72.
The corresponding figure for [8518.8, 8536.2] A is 67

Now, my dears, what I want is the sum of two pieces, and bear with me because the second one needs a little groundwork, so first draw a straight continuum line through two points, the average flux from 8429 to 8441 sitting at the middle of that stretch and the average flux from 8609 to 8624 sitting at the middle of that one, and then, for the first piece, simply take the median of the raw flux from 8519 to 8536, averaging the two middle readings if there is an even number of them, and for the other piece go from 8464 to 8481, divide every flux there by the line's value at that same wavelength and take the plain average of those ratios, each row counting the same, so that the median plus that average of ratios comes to 14.6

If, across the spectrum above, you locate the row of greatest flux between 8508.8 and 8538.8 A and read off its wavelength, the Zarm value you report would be 8525.0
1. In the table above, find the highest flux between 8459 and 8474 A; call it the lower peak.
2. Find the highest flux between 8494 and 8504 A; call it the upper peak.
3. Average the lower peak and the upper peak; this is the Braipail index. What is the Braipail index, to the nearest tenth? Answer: 14.5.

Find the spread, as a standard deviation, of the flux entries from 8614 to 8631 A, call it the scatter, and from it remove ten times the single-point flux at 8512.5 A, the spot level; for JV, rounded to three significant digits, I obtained -135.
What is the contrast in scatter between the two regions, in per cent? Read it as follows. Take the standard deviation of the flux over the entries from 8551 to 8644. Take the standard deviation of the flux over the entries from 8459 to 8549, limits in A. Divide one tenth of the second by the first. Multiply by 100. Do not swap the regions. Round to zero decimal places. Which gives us 36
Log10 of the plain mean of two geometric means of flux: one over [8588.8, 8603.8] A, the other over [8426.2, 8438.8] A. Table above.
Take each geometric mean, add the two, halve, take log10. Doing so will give 1.172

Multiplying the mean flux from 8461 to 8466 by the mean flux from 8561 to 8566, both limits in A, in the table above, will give 226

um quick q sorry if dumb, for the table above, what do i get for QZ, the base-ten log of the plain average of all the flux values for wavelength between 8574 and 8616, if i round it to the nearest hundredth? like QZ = 1.16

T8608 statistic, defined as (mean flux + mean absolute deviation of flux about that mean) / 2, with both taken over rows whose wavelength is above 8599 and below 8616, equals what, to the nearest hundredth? 7.41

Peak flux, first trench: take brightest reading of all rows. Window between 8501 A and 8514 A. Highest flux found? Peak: 13.7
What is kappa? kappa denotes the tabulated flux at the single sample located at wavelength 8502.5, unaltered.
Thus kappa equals 13.5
